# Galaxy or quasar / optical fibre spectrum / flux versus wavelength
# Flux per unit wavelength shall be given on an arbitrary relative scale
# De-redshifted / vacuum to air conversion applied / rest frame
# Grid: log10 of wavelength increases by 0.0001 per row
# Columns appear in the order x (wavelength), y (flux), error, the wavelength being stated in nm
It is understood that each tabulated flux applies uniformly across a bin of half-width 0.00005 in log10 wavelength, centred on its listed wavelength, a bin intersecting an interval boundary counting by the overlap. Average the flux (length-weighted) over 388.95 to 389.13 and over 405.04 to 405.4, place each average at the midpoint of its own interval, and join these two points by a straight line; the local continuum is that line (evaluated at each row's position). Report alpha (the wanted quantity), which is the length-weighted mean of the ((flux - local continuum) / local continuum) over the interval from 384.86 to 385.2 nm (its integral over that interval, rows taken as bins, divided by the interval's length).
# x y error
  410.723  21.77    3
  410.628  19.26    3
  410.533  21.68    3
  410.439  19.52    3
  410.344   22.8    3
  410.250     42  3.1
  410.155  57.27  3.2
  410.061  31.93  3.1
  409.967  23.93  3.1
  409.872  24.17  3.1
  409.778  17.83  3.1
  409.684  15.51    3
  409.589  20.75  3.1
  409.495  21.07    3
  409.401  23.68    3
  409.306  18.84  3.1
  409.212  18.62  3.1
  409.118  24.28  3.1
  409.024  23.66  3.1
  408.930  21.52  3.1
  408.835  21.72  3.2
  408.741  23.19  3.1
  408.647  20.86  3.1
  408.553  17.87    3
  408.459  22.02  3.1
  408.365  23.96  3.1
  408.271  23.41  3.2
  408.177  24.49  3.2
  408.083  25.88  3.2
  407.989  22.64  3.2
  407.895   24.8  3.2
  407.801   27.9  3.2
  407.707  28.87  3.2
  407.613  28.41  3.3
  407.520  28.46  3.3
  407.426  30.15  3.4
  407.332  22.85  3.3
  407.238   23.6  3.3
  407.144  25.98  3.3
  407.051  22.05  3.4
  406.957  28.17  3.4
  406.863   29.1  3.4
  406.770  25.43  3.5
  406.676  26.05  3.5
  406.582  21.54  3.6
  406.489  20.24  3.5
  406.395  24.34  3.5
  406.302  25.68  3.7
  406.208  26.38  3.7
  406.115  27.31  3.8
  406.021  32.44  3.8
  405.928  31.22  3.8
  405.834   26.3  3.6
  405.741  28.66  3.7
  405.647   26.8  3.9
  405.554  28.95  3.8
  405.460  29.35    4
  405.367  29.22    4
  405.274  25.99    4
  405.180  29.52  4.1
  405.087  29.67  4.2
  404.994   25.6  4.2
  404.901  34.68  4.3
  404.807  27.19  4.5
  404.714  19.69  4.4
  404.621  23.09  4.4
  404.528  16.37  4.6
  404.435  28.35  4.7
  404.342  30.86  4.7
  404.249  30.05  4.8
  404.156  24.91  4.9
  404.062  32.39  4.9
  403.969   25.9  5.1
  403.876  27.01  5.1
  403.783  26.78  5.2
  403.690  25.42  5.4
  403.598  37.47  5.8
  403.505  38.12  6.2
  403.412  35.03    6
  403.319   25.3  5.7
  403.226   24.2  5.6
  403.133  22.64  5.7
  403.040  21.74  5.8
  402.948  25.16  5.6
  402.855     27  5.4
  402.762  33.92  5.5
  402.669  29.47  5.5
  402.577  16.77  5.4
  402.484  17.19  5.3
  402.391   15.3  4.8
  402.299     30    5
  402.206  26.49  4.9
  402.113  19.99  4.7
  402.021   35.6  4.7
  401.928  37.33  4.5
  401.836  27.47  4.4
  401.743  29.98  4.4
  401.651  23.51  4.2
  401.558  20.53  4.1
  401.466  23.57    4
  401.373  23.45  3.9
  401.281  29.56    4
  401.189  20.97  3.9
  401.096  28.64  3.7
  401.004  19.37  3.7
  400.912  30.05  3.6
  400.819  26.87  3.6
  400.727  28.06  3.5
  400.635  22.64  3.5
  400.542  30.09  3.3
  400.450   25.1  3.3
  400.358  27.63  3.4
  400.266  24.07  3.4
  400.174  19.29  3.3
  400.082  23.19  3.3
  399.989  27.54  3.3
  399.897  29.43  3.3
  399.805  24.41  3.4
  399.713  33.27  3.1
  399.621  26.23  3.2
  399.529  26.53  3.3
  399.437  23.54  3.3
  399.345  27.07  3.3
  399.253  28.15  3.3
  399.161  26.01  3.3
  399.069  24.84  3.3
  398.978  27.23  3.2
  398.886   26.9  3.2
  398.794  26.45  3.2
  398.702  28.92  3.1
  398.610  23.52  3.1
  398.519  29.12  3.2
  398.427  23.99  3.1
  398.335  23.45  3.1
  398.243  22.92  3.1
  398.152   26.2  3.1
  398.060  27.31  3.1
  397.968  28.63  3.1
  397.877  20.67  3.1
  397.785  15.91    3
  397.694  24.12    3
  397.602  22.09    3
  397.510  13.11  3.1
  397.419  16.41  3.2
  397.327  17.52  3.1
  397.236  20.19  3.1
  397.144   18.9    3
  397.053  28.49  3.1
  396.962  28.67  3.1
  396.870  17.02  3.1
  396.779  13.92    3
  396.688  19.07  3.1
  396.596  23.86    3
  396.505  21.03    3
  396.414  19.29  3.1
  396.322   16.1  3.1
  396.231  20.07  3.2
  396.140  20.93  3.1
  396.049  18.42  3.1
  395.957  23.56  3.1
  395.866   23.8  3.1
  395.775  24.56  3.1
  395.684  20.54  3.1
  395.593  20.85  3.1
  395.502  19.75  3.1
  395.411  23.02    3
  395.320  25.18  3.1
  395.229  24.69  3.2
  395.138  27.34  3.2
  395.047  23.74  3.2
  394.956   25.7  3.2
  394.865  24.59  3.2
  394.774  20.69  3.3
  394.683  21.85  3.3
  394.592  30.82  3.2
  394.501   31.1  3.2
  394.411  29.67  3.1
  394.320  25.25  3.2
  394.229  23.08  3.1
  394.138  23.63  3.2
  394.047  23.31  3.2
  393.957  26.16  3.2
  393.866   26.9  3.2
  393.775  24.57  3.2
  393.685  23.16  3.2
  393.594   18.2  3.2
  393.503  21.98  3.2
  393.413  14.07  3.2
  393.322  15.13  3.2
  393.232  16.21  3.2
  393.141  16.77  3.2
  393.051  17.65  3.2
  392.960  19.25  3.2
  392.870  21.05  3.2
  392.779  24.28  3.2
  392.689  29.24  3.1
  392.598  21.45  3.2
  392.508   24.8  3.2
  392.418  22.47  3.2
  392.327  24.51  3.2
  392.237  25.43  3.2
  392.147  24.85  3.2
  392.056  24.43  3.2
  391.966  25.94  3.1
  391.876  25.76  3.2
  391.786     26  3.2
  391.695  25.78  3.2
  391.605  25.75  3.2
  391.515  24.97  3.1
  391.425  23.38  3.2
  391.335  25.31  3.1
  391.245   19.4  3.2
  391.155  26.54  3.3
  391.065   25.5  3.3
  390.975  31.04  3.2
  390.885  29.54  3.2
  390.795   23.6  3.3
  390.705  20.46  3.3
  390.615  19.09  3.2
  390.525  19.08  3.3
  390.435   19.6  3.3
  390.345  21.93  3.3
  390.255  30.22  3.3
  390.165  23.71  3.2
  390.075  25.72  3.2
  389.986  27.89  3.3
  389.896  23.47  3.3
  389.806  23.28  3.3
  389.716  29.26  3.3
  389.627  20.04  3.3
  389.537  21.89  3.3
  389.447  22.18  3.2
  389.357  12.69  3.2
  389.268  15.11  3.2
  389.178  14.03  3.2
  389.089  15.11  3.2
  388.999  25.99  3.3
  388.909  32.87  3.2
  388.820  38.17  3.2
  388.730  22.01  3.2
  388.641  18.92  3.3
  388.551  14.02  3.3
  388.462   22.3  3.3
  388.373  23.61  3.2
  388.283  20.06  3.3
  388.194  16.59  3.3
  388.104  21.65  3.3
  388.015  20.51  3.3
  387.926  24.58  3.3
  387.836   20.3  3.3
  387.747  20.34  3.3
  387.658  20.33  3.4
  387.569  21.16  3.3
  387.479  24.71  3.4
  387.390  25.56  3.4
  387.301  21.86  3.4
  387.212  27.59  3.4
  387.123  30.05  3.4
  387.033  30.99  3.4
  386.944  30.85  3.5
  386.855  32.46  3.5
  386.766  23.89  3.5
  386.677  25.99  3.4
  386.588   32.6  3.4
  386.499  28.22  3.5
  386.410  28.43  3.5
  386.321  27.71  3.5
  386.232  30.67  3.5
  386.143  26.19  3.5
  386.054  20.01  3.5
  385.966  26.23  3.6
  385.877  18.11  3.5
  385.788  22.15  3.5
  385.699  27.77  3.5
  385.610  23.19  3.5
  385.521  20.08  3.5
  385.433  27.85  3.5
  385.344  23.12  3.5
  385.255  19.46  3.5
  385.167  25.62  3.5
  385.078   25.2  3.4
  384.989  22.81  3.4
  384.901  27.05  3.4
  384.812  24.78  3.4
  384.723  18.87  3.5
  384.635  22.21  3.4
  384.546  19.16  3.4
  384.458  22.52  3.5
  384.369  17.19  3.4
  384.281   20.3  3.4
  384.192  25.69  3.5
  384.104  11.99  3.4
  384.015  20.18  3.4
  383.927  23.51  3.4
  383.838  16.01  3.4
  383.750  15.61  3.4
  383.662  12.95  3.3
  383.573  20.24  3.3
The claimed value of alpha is 0.33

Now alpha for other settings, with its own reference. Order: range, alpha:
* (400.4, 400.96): 0.03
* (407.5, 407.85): -0.05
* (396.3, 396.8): -0.21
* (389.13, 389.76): -0.08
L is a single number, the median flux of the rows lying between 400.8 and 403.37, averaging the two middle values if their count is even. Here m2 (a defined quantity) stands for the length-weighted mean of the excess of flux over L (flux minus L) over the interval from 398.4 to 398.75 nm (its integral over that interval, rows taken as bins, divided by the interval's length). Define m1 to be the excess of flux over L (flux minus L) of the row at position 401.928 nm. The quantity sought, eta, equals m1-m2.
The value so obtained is 11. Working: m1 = 12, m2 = 1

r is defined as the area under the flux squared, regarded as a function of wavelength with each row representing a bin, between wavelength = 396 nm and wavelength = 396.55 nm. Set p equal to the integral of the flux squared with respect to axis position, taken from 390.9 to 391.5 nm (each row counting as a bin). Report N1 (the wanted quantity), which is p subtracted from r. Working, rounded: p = 395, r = 207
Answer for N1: -188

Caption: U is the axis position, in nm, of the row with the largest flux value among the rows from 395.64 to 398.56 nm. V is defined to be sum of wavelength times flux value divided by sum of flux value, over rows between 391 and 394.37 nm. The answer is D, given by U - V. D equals 5.87 nm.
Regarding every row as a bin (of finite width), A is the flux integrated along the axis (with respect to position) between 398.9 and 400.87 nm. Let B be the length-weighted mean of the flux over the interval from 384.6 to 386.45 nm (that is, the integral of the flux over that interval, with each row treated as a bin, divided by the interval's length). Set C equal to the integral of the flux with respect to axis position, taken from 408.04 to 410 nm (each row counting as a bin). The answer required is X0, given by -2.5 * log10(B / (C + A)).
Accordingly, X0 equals 1.48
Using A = 51.7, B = 24.2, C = 43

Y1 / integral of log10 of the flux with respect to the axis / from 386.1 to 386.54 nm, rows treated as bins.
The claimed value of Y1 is 0.64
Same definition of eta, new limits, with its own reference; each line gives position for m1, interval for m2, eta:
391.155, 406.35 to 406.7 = 4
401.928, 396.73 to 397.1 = 15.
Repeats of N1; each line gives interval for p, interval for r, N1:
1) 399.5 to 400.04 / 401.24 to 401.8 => -65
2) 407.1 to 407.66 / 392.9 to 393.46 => -242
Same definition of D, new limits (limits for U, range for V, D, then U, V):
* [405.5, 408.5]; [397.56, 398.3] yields 8.08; 406.021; 397.94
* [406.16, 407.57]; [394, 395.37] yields 12.74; 407.426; 394.68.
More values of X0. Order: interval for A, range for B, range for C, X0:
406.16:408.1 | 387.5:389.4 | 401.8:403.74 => 1.72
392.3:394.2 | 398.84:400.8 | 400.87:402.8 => 1.34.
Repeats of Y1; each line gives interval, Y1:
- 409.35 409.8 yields 0.58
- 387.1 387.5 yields 0.56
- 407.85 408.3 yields 0.62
